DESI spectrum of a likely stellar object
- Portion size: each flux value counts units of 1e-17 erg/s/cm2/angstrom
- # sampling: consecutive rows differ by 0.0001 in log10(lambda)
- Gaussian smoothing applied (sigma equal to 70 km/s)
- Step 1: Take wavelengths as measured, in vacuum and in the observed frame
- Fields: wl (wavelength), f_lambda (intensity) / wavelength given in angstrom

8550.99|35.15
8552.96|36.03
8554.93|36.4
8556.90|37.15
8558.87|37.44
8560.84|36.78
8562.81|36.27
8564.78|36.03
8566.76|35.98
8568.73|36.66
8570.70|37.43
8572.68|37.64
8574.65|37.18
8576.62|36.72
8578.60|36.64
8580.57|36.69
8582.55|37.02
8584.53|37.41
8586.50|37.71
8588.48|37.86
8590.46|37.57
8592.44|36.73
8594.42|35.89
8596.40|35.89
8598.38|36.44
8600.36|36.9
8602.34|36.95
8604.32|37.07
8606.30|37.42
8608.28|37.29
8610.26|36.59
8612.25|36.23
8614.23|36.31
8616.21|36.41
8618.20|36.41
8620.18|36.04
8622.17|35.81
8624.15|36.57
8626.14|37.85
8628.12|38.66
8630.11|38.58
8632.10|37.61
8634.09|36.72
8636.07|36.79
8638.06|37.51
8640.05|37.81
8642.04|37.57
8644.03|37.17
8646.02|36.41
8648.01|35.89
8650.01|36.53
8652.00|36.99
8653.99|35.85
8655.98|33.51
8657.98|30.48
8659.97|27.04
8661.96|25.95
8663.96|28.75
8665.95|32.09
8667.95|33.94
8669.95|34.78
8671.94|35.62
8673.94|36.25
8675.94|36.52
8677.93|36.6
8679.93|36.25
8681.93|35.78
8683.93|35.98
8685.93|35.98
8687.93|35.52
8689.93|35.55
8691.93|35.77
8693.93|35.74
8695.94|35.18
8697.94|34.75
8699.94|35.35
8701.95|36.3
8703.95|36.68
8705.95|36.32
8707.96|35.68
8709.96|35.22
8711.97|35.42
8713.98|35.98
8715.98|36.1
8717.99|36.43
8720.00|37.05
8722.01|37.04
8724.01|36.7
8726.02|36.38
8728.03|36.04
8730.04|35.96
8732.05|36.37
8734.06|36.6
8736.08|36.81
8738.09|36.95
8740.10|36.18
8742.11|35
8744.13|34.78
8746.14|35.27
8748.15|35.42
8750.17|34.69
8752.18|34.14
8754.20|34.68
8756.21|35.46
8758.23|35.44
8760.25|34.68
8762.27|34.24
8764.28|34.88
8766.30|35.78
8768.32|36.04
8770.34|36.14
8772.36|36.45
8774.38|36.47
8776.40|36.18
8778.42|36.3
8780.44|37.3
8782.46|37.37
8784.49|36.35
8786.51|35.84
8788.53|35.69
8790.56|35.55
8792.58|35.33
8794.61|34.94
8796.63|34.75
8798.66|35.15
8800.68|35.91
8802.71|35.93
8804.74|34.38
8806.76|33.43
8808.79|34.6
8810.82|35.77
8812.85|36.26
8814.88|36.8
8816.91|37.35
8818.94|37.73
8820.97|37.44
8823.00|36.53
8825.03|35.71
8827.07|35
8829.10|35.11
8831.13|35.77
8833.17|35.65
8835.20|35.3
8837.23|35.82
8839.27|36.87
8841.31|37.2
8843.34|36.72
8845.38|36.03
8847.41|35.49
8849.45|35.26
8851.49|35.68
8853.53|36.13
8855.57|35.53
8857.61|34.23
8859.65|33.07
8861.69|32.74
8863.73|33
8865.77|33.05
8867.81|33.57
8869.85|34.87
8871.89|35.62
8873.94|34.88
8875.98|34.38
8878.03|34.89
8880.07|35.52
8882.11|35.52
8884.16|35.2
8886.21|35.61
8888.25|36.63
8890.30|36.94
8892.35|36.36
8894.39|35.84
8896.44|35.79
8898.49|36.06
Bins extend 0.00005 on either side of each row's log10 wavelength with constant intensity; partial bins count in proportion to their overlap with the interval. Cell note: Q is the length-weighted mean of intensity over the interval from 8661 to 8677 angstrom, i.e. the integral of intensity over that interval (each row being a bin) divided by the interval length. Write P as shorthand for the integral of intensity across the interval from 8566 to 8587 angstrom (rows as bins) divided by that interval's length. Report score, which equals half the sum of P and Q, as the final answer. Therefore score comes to 35.0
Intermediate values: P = 37.0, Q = 33.0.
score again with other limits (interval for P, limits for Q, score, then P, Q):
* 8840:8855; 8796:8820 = 35.9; 36.1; 35.7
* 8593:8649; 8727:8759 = 36.2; 36.9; 35.6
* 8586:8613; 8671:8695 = 36.4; 36.9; 36.0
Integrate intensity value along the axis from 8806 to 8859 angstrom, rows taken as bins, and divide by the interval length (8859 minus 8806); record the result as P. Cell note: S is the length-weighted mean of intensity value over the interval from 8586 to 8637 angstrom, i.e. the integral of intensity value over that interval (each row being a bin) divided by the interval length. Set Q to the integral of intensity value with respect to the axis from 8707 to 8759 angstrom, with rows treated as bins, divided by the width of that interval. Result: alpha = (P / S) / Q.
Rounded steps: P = 35.89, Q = 35.8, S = 36.9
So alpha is 0.0271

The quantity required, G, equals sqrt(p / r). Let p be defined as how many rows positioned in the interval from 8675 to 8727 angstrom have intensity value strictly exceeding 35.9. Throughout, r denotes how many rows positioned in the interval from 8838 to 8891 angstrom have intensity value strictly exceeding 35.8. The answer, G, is 1.5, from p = 15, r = 7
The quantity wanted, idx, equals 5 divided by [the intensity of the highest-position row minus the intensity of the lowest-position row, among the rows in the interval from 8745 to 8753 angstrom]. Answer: -4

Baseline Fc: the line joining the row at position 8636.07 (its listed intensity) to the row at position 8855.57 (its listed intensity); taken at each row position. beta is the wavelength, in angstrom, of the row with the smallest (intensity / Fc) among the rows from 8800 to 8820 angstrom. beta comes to 8806.76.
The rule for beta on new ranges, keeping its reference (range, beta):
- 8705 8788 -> 8752.18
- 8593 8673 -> 8661.96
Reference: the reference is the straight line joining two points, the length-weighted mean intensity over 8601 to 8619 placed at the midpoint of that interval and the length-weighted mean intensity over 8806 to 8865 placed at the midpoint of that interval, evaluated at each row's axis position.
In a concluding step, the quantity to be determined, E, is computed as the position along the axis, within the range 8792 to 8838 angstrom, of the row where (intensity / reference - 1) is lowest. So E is 8806.76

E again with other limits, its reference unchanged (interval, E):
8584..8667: 8661.96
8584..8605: 8594.42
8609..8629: 8622.17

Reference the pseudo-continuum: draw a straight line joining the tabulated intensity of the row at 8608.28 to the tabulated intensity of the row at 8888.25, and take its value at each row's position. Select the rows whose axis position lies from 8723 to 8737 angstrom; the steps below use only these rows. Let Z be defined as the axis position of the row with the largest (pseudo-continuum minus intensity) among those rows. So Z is 8730.04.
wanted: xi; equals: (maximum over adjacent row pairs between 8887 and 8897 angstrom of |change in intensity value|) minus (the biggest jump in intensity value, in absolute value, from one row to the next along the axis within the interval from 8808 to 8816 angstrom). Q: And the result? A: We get -0.6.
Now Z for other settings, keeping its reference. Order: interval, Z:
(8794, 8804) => 8796.63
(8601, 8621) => 8620.18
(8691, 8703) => 8697.94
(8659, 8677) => 8661.96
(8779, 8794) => 8792.58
